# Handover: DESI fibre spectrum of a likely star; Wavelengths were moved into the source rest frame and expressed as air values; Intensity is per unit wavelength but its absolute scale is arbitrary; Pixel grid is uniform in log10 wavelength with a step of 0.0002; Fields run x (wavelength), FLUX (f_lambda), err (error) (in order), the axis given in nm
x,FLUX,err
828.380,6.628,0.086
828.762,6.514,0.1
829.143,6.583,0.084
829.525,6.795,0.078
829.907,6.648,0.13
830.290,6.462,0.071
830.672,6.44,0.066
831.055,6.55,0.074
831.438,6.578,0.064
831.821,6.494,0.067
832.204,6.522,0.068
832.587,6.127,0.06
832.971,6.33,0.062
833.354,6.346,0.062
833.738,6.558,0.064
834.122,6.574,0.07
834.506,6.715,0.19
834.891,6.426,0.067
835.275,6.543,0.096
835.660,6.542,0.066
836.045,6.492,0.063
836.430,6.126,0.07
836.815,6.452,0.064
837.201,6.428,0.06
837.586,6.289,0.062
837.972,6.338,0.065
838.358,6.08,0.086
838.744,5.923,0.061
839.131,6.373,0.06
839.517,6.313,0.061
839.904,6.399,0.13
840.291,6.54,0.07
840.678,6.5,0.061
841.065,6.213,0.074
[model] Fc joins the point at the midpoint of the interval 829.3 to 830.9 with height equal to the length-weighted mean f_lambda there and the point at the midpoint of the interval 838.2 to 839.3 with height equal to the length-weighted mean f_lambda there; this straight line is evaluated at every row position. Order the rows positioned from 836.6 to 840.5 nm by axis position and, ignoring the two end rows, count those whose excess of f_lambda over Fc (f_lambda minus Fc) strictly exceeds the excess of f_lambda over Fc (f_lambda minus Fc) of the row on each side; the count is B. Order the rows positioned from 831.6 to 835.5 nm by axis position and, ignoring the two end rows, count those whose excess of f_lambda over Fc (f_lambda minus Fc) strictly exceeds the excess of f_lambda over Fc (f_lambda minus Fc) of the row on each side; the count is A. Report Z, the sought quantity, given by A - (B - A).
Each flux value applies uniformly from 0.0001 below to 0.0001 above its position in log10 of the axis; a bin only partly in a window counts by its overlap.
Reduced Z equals 2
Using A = 2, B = 2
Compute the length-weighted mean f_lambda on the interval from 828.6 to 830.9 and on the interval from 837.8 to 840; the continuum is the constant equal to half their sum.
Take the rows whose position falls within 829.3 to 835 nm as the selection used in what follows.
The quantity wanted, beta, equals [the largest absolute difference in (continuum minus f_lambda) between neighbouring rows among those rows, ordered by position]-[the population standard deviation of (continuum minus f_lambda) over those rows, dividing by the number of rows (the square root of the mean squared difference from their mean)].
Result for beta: 0.24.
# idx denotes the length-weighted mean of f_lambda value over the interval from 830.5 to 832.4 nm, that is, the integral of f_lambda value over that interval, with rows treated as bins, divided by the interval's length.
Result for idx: 6.52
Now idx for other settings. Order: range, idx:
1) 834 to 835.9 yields 6.56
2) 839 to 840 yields 6.36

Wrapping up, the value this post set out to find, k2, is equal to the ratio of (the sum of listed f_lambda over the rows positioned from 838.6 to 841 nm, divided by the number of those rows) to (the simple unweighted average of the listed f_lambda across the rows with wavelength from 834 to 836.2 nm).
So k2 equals 0.97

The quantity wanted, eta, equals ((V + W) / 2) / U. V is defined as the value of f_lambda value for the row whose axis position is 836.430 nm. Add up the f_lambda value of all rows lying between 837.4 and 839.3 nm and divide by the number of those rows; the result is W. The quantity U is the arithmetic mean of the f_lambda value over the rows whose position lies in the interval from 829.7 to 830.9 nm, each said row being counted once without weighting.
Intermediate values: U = 6.52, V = 6.126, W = 6.20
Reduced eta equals 0.95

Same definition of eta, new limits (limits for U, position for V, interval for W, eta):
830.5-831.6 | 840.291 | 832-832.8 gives 0.99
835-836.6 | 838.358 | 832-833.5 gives 0.97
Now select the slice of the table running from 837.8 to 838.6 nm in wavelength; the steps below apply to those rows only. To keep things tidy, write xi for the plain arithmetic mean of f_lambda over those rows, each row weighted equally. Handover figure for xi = 6.21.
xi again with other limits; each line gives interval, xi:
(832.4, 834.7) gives 6.44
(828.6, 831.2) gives 6.57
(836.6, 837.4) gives 6.44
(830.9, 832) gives 6.54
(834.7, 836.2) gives 6.50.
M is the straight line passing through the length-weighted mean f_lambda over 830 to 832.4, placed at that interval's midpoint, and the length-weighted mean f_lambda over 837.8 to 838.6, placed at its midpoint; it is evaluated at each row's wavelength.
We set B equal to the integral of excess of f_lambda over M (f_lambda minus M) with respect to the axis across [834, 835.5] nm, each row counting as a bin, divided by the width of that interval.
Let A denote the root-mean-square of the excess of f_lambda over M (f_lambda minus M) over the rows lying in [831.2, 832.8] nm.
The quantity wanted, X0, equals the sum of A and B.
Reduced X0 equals 0.38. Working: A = 0.17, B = 0.22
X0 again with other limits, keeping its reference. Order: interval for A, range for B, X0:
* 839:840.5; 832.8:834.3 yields 0.35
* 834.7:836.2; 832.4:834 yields 0.13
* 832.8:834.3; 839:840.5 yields 0.43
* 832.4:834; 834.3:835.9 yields 0.41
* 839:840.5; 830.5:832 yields 0.31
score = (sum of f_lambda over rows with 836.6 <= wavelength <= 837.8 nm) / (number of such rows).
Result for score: 6.39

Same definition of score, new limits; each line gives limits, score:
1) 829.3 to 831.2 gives 6.58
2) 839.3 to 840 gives 6.36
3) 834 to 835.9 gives 6.56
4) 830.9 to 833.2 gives 6.43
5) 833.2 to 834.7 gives 6.55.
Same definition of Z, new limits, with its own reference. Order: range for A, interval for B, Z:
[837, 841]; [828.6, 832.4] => 4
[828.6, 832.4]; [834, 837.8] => 1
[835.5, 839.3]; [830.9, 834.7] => 2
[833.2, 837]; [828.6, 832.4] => 2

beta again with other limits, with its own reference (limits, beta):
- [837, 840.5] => 0.27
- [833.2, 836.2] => 0.19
